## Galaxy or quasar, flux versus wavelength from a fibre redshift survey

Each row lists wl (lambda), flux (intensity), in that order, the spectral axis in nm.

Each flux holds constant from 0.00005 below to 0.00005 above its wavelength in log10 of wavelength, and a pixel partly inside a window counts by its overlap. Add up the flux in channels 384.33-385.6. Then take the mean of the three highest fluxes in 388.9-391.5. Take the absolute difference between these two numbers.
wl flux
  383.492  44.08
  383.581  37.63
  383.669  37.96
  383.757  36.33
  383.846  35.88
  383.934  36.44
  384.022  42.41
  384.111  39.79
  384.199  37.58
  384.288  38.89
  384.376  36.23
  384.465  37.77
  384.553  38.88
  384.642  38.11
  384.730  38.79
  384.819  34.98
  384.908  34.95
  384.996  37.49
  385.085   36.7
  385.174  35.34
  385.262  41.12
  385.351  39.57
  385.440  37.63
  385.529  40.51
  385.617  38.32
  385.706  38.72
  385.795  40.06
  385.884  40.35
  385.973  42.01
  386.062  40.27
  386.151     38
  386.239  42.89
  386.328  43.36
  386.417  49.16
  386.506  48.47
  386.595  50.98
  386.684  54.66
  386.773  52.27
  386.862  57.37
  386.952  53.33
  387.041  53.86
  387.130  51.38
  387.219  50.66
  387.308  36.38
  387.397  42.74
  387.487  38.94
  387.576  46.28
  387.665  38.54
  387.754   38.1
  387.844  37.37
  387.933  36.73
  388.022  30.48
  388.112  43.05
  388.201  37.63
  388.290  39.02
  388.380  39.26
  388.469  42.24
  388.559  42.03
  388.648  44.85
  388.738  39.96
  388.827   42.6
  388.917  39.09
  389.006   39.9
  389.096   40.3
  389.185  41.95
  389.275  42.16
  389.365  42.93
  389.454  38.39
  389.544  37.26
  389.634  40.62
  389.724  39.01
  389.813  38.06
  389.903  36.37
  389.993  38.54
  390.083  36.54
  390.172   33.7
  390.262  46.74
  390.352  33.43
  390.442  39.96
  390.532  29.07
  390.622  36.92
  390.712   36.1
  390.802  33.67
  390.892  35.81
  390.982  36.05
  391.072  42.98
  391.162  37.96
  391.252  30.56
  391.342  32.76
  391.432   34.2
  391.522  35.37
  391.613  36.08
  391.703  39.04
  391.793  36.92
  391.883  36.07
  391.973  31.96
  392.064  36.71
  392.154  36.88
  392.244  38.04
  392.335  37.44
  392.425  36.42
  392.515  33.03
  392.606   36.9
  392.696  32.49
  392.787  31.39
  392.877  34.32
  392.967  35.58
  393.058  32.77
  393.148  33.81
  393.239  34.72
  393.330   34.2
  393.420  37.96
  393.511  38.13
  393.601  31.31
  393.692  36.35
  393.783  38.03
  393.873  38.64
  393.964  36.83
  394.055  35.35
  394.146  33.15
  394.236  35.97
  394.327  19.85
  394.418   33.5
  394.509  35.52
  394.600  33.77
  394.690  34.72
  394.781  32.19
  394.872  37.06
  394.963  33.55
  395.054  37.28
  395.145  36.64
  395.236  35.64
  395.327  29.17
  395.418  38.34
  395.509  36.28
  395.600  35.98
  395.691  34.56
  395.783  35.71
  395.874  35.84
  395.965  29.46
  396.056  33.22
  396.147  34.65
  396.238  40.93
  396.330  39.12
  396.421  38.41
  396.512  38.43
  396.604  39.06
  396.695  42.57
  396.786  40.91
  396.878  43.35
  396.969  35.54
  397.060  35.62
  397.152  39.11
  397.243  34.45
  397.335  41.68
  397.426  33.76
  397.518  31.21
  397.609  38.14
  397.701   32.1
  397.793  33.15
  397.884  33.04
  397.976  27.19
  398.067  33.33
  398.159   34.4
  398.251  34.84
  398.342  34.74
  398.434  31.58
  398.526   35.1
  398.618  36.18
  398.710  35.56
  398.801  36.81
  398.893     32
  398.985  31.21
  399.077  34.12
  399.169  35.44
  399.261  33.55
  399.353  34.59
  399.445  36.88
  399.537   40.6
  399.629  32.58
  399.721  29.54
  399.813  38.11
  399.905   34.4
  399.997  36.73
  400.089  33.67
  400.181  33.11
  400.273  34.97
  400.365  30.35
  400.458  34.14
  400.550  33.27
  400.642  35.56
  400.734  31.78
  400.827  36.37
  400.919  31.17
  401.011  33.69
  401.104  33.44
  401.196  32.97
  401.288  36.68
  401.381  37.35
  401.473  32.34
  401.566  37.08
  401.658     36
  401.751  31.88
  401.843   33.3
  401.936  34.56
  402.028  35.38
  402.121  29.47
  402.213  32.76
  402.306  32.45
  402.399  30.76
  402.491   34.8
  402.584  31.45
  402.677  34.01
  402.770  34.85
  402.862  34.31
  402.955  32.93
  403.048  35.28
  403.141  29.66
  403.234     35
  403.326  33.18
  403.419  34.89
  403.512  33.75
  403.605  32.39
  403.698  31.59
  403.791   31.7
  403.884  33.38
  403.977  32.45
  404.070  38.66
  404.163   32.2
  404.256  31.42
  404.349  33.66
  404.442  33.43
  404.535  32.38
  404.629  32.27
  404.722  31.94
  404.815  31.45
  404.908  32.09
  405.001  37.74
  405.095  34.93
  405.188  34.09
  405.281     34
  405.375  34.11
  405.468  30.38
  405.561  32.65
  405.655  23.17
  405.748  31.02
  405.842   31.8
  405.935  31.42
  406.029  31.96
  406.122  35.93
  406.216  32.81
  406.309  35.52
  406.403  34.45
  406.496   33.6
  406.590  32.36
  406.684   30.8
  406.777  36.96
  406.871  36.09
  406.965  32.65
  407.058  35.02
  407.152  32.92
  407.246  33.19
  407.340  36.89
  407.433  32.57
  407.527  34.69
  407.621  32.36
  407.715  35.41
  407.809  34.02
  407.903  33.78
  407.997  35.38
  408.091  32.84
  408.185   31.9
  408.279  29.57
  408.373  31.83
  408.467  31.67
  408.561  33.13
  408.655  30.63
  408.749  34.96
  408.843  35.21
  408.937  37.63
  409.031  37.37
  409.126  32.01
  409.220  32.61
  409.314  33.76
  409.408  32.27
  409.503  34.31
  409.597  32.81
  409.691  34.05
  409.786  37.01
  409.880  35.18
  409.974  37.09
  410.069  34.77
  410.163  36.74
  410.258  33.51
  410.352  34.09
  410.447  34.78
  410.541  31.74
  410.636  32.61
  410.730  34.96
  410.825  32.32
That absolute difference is 484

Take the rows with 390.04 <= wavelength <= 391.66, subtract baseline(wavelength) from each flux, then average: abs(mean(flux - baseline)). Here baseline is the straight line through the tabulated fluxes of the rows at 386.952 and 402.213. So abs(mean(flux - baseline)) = 12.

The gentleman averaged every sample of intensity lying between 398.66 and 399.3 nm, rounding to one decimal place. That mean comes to 34.1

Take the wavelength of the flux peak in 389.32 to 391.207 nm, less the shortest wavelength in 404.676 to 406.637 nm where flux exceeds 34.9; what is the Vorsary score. -14.74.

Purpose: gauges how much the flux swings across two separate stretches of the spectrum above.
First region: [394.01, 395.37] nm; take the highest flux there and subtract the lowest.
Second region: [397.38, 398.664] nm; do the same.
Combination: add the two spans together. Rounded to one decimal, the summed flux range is 28.4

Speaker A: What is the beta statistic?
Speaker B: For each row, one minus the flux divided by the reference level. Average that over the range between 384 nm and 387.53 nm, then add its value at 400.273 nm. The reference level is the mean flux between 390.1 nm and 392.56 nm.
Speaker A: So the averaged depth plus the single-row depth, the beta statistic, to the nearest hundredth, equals -0.14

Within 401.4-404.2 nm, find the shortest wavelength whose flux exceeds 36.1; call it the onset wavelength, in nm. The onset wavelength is 401.566 nm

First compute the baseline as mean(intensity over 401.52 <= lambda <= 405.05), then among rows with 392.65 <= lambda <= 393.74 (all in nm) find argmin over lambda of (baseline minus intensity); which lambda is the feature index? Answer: 393.511 nm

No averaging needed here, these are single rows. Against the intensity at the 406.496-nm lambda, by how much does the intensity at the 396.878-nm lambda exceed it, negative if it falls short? 10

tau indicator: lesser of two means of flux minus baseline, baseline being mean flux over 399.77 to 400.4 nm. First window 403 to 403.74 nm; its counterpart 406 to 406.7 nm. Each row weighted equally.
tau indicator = -1.3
